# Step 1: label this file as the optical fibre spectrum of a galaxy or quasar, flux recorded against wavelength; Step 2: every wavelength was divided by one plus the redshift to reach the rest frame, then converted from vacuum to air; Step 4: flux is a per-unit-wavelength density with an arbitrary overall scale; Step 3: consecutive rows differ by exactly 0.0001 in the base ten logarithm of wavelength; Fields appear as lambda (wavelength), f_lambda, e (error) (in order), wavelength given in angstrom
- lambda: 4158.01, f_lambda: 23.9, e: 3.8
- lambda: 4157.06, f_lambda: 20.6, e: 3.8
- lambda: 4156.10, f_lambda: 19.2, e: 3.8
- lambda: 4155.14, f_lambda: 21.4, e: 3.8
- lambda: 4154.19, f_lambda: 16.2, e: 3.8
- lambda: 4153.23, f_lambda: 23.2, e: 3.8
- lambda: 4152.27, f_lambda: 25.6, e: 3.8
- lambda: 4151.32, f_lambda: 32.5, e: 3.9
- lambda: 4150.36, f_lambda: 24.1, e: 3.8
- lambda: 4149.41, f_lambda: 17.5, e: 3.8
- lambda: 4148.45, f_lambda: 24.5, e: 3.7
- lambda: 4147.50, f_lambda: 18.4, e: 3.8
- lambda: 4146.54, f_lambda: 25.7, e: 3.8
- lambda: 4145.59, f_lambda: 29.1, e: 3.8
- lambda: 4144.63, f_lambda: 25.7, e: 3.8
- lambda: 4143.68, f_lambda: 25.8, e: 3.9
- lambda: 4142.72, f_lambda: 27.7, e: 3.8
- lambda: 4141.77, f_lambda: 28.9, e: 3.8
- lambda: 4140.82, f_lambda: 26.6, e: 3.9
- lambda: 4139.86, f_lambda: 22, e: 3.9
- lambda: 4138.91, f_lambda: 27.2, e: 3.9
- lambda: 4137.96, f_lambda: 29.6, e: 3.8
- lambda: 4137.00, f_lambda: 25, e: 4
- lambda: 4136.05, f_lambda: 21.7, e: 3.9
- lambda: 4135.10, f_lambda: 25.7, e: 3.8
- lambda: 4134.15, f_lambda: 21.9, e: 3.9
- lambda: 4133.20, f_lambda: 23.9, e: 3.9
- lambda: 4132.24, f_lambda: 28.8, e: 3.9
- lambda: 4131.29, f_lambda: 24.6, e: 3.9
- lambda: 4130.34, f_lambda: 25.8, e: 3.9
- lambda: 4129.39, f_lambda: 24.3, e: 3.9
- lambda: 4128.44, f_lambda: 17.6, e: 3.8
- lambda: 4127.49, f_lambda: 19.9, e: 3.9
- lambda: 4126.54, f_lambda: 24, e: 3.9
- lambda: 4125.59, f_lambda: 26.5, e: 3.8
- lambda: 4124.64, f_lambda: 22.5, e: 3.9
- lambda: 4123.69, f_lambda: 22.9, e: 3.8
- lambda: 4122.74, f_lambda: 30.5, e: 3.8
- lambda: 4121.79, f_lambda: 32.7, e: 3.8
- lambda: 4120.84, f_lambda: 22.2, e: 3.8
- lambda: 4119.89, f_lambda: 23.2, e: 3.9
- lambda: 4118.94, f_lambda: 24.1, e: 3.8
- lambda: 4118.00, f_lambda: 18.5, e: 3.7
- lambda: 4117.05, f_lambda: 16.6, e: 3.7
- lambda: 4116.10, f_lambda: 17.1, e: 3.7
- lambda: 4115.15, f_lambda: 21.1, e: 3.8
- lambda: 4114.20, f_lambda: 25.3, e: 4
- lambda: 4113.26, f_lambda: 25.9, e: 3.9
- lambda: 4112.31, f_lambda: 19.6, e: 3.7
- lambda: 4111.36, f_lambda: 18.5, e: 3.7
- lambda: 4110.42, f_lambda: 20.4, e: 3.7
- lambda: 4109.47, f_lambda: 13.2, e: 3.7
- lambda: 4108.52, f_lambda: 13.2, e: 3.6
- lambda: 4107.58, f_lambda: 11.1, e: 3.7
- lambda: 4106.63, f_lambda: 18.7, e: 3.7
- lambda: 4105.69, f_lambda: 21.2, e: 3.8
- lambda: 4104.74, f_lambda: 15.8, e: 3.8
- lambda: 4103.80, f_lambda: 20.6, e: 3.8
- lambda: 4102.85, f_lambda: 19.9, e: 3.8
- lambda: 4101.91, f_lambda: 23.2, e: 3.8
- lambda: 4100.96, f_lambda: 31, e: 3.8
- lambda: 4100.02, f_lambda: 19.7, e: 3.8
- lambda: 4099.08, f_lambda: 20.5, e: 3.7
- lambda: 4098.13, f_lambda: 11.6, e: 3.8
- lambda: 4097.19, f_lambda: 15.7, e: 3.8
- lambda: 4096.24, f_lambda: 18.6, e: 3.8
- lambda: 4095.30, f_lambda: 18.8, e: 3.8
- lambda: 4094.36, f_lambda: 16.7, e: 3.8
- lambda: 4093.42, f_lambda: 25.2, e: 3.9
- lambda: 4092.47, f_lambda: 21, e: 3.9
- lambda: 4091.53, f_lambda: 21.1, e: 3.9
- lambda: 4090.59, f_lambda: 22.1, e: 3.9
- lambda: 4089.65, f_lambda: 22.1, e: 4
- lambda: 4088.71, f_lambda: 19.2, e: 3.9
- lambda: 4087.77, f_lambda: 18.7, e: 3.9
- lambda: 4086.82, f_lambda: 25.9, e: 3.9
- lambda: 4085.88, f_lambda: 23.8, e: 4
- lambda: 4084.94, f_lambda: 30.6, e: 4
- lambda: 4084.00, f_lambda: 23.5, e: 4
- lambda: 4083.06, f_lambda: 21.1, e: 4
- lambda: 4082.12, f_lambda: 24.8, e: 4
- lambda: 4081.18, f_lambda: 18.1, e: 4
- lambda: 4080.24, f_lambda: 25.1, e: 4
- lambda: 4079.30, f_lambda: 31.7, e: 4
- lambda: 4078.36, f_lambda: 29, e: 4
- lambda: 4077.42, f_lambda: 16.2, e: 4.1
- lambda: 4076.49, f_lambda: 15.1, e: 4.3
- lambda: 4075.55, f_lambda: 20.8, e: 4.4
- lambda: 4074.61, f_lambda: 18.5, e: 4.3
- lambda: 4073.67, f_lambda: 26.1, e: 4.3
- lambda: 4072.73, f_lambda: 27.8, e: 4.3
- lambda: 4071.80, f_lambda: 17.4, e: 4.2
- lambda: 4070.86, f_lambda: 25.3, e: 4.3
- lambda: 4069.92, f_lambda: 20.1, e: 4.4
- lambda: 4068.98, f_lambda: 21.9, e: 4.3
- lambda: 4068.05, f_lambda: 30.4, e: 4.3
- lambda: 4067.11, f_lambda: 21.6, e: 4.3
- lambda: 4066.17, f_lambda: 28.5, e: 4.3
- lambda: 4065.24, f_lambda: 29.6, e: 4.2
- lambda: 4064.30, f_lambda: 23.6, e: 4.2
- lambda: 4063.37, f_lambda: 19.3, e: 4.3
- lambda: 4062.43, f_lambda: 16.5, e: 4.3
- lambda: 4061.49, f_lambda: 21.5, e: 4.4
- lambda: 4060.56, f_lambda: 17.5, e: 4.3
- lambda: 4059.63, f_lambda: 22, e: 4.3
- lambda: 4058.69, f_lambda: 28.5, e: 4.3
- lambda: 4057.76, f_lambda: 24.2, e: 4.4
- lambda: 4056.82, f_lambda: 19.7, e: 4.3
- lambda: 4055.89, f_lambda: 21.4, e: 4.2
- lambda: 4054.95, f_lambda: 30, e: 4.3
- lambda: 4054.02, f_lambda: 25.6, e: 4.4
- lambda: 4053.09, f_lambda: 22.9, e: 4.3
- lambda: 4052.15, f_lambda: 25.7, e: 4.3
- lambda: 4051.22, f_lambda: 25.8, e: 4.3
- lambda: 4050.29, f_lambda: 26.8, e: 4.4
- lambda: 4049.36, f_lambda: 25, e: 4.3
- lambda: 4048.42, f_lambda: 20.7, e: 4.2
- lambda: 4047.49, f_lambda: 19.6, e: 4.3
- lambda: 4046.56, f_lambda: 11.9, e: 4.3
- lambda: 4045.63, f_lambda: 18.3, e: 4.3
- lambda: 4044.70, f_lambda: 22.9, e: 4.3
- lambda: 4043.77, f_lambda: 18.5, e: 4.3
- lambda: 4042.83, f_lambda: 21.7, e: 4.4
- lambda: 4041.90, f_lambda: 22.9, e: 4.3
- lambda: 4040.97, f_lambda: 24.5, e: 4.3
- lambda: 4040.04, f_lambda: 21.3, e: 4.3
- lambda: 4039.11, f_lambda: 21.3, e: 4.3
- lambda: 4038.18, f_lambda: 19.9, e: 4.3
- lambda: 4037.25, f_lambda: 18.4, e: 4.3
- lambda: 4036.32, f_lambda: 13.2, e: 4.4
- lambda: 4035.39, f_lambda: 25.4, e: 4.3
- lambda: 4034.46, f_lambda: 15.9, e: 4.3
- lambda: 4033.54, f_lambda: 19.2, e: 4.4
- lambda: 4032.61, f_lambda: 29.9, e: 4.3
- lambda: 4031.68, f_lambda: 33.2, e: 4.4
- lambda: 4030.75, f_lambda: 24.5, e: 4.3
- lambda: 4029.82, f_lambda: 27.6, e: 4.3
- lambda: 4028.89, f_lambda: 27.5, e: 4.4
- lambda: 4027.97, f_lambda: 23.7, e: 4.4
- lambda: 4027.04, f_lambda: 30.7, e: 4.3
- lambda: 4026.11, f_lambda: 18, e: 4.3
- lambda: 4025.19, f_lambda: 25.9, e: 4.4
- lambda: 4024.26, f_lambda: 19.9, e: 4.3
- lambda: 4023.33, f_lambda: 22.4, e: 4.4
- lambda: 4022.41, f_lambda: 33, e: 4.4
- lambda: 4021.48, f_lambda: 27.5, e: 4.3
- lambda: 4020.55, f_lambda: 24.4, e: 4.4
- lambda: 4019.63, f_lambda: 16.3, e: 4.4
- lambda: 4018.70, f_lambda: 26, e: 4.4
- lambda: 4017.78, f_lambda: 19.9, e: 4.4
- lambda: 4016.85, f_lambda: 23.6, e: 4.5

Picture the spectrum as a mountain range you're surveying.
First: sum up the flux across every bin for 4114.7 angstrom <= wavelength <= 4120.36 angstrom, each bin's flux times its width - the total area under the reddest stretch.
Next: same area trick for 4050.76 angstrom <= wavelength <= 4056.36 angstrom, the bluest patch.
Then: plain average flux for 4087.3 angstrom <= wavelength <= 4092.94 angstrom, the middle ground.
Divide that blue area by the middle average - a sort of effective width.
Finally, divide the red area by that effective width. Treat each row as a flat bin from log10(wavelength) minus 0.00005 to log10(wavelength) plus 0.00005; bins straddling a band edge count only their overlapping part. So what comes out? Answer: 16.7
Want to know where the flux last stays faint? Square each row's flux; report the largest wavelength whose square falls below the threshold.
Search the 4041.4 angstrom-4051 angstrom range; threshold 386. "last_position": 4047.49 angstrom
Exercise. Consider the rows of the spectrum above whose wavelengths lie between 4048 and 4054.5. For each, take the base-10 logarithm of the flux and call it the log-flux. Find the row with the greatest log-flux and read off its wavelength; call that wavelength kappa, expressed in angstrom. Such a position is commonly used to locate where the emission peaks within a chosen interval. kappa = 4050.29 angstrom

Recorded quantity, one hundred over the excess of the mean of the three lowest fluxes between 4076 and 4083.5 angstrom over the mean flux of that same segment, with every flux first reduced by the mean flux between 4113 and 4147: -16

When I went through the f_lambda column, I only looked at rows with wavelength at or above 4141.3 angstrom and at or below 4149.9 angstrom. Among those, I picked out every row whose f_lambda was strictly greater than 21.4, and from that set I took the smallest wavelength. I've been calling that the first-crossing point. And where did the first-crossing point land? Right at 4141.77 angstrom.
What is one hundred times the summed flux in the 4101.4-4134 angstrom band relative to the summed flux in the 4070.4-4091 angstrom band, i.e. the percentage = 146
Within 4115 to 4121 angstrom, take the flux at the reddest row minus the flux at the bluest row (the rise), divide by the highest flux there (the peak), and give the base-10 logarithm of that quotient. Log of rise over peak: -1.3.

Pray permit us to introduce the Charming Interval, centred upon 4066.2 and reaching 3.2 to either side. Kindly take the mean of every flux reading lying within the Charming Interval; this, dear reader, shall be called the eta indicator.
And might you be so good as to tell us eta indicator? 25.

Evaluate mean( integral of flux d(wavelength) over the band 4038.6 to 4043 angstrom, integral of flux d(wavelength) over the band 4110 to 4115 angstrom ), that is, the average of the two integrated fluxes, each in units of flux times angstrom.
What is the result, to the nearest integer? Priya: 104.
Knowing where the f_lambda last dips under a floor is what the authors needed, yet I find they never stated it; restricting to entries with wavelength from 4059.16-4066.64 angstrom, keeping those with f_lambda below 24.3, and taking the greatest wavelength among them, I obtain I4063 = 4064.30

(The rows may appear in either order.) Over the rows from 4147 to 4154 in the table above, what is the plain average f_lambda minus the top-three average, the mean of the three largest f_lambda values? -4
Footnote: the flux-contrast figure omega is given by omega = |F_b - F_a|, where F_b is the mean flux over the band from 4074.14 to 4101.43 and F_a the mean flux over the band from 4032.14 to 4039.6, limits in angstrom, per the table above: 1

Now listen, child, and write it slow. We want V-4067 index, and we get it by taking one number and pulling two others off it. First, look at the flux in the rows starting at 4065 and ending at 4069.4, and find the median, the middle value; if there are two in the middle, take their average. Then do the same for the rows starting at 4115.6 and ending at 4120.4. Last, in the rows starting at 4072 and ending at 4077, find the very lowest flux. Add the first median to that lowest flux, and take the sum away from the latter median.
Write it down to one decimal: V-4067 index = -25.1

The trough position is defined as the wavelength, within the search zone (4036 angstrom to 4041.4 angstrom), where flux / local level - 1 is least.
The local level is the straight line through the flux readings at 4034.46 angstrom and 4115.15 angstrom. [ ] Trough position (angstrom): 4036.32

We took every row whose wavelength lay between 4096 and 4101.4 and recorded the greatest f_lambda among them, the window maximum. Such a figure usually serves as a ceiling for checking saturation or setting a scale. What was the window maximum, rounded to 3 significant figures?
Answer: 31.0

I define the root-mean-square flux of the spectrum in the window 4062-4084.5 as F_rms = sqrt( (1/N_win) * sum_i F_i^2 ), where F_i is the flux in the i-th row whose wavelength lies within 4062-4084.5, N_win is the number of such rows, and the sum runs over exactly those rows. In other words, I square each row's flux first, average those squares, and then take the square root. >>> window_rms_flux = 23.5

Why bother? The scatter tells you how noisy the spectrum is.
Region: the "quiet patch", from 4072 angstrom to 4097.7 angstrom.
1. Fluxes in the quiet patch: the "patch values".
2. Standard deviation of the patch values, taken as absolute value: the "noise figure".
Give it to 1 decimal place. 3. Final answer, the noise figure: 4.5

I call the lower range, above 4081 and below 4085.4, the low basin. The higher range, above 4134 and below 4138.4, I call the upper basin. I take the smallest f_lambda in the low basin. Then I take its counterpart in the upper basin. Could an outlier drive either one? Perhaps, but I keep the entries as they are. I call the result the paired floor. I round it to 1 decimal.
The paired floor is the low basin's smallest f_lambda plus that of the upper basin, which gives 39.8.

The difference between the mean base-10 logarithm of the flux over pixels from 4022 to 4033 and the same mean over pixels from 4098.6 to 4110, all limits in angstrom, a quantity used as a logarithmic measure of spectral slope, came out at 0.15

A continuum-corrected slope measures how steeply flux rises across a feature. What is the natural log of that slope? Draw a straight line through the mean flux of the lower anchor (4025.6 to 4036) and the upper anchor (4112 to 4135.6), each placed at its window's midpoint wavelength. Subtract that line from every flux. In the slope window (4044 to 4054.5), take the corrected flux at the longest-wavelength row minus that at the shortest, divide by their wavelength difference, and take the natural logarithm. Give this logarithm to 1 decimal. -1.2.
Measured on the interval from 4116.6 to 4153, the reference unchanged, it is -1.3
